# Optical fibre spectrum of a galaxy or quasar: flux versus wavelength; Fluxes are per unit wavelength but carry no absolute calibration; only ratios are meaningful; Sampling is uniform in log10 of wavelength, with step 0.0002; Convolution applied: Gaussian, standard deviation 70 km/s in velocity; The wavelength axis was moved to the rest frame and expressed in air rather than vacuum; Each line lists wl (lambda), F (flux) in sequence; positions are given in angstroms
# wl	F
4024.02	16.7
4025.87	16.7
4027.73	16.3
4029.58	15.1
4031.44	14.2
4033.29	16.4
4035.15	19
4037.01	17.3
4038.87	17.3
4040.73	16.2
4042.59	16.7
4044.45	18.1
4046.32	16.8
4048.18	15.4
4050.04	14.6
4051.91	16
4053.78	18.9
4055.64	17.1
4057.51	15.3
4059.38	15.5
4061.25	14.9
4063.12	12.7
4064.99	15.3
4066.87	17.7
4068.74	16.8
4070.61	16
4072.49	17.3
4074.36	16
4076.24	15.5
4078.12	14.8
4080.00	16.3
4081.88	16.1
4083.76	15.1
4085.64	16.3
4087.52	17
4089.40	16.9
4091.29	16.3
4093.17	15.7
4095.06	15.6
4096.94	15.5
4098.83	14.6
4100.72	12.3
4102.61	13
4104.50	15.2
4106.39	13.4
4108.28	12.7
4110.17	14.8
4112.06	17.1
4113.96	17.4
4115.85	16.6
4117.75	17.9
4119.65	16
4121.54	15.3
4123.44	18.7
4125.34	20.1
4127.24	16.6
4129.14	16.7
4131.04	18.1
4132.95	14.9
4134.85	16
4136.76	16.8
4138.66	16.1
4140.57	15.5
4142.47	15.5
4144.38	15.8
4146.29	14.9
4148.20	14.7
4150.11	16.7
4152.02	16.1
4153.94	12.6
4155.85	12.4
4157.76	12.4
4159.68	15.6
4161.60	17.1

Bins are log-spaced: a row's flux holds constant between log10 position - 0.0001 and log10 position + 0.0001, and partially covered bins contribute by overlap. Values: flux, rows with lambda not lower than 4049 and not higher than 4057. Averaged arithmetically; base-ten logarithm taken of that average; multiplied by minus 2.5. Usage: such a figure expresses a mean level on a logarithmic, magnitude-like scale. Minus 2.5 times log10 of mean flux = -3.05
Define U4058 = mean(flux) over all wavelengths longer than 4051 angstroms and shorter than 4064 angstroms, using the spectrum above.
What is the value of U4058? 15.8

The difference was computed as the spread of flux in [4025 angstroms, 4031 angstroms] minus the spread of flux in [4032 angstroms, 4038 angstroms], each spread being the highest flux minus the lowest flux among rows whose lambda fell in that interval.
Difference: -1.00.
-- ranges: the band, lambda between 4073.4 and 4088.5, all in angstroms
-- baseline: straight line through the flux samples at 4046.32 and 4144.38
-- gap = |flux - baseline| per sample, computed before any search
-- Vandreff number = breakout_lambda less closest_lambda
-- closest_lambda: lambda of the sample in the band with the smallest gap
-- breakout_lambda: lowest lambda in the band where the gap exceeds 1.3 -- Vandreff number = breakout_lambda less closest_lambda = -7.5 angstroms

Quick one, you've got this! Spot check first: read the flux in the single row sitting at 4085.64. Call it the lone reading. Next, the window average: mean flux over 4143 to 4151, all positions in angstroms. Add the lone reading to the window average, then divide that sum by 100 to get 0.318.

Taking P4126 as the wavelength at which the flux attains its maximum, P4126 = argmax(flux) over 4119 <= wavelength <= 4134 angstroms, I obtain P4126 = 4125.34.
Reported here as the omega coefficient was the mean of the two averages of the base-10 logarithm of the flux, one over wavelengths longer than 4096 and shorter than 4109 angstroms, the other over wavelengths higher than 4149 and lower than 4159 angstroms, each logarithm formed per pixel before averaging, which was 1.14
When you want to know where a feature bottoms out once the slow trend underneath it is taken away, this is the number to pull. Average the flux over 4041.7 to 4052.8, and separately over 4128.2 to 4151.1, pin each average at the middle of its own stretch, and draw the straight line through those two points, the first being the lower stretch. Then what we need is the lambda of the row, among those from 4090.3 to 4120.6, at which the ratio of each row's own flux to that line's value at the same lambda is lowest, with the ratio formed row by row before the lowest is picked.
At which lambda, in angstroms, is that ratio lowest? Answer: 4100.72 angstroms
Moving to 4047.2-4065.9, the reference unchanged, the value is 4063.12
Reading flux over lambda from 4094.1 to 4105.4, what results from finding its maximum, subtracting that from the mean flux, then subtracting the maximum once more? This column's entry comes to -16.8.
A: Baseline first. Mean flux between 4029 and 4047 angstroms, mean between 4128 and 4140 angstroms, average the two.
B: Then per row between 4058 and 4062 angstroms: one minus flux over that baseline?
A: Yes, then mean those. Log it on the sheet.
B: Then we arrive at 0.08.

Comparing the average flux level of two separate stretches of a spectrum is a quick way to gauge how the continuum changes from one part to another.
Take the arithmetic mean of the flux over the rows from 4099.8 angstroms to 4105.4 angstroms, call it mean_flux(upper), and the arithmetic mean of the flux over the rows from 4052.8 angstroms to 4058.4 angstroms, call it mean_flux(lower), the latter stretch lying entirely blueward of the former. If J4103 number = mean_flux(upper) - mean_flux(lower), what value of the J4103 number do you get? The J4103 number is -3.6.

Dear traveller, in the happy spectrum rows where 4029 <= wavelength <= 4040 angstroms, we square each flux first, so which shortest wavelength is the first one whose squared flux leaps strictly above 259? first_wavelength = 4033.29 angstroms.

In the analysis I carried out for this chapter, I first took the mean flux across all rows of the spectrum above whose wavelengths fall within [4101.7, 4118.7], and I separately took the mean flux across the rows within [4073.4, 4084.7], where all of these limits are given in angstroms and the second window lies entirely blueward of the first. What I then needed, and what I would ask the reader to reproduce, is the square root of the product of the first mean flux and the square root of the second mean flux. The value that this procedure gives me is 7.8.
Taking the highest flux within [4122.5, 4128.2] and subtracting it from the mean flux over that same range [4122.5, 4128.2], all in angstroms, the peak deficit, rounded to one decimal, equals -1.6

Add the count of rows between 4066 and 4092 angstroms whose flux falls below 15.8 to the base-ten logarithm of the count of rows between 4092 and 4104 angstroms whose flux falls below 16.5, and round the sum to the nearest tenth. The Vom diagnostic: 3.8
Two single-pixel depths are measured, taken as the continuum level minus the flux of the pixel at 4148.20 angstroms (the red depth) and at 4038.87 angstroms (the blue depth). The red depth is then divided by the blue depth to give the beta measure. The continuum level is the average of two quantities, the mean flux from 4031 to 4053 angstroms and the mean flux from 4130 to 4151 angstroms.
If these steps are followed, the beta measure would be -1.4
